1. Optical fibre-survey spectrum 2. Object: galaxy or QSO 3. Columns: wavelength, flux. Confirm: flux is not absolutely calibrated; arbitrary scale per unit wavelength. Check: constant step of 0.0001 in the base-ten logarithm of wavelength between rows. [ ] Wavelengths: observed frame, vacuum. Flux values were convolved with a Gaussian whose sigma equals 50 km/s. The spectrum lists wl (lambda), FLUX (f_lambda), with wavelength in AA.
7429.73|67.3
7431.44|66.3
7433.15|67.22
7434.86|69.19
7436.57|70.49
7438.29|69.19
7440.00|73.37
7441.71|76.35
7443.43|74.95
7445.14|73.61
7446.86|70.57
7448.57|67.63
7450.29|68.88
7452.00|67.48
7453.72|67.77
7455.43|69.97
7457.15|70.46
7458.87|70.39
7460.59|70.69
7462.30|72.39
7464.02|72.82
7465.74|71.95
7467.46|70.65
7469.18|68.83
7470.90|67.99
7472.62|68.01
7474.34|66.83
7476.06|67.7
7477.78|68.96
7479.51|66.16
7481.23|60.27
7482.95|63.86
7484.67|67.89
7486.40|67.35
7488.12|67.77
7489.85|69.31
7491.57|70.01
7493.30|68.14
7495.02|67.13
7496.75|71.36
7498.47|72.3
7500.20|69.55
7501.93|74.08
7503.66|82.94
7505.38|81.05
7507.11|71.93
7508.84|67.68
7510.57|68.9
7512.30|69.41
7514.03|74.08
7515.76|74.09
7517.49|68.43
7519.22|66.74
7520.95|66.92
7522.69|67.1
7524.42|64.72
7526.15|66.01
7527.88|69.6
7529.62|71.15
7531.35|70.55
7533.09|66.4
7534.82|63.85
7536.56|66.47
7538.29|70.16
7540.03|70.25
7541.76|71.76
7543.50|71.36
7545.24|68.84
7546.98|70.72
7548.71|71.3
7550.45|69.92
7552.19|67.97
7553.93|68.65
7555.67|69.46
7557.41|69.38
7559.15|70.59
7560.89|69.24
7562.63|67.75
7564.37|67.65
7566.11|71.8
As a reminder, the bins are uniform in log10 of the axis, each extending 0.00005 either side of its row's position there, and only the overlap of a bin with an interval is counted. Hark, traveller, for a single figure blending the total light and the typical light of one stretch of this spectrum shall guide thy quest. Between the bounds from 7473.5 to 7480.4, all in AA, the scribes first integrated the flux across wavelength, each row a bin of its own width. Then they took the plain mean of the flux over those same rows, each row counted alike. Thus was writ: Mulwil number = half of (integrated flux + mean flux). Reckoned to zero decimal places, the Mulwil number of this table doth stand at 266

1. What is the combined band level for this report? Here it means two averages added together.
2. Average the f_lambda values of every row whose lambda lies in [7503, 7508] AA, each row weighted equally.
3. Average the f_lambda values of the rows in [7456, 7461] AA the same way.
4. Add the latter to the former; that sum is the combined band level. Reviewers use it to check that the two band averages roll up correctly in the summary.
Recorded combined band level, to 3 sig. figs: 149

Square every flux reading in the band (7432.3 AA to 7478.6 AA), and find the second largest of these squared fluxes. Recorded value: 5618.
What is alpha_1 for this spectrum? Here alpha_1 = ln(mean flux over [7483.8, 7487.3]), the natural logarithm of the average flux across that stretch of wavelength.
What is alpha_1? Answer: 4.21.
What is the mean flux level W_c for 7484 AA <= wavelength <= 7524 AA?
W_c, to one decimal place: 70.6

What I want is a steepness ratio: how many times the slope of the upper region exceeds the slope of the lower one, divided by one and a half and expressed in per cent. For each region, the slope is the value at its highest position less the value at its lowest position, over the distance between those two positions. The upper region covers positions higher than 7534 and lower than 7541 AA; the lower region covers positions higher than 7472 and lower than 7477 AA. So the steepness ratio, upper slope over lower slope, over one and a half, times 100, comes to -909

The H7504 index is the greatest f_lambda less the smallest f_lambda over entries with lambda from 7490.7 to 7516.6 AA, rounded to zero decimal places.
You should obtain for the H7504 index 16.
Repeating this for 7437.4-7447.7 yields 7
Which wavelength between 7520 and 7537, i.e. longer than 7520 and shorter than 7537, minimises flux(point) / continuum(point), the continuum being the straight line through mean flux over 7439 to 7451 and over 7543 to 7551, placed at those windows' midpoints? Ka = 7534.82 AA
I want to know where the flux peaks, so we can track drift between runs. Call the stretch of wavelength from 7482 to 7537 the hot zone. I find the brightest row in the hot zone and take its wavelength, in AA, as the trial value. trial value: 7503.66 AA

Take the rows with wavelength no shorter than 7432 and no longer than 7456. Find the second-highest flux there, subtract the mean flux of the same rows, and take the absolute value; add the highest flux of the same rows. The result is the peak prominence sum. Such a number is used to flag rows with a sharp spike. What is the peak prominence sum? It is 81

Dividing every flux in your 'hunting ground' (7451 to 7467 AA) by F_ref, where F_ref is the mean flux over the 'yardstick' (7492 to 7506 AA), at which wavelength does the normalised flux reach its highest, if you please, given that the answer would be 7464.02 AA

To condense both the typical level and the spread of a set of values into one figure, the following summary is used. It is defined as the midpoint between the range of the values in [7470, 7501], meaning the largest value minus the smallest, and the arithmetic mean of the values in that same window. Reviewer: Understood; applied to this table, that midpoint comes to 40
